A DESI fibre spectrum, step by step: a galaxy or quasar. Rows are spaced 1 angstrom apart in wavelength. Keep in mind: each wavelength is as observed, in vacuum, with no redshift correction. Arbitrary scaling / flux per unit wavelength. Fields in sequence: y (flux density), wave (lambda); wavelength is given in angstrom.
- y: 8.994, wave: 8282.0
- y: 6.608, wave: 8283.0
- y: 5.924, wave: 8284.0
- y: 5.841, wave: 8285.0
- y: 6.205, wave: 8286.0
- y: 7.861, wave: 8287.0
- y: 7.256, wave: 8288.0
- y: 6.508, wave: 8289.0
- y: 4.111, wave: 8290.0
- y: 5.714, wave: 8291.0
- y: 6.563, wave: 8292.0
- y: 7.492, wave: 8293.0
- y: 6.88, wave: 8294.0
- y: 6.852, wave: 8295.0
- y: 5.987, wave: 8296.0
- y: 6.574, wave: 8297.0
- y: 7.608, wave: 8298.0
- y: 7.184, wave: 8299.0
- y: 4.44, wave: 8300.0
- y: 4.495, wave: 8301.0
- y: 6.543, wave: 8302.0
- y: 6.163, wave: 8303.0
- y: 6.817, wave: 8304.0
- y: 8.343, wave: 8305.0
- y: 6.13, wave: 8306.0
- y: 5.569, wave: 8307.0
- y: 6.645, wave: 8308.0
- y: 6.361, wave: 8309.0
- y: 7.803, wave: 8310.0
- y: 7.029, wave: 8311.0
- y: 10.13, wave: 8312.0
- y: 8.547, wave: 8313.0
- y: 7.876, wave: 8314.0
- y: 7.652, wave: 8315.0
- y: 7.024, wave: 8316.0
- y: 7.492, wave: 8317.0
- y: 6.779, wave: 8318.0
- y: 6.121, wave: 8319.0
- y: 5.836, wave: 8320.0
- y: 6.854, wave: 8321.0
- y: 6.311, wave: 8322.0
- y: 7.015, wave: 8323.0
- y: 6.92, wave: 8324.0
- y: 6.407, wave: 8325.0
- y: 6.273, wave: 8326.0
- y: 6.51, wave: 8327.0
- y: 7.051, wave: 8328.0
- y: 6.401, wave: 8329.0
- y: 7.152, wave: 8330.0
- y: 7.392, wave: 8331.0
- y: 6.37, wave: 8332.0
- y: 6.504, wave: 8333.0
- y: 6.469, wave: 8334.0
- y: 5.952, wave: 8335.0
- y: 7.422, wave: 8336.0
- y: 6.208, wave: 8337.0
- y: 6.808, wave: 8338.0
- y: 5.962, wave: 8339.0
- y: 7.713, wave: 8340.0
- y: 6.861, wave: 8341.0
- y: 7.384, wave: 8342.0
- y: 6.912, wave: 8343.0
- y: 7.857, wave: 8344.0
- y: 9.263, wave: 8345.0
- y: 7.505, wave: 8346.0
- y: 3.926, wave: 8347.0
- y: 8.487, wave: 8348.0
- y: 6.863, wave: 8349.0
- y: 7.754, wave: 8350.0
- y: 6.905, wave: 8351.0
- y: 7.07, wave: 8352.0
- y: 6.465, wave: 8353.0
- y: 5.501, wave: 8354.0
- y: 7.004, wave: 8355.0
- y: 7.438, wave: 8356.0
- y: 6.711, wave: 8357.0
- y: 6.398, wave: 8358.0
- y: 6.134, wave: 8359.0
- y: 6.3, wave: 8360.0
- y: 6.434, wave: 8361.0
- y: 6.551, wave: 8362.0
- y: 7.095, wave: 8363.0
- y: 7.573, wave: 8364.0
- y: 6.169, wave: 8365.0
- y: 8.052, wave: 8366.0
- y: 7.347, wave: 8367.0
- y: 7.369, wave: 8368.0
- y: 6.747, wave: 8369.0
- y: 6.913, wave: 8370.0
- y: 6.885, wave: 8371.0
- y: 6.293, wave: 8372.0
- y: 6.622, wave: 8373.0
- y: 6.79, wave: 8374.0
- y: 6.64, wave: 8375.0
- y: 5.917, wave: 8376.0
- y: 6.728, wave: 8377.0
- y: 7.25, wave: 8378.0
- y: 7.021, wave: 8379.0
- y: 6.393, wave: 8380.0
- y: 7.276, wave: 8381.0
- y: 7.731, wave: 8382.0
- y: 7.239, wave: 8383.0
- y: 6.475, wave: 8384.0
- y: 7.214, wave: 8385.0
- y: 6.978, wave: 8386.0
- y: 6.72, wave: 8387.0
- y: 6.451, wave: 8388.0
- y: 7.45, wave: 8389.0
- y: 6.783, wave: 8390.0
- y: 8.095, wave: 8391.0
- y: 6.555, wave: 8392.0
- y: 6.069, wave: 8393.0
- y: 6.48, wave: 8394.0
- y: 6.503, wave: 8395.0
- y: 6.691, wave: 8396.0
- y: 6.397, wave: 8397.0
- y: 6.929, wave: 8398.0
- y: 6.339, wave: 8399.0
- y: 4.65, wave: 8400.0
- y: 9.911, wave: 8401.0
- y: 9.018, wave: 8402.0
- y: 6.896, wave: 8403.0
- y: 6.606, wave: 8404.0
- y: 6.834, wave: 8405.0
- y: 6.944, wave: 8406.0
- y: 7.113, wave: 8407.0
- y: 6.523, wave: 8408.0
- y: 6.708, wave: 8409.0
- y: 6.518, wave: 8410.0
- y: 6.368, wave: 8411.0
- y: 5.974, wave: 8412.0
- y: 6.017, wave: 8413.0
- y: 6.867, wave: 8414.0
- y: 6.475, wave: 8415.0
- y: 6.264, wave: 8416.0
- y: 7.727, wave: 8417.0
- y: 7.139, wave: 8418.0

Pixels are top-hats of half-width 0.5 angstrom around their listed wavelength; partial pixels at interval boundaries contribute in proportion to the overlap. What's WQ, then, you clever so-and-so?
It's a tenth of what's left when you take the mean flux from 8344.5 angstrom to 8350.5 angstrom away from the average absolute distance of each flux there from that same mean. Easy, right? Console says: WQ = -0.603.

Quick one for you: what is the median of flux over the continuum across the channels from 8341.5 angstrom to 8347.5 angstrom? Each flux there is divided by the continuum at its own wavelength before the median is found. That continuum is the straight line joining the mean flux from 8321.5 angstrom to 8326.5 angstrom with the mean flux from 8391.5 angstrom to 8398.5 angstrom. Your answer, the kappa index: 1.13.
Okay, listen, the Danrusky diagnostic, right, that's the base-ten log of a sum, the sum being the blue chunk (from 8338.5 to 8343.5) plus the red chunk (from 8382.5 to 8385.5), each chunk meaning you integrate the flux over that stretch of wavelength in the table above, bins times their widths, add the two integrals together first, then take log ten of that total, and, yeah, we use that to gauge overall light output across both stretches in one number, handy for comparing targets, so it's 1.75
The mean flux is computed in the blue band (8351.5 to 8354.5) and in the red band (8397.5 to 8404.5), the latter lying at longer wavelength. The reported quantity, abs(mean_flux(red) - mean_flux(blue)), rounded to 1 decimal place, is 0.8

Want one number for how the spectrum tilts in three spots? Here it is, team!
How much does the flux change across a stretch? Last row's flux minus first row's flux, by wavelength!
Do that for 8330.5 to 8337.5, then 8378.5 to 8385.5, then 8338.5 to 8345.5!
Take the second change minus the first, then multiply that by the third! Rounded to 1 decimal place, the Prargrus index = 4.5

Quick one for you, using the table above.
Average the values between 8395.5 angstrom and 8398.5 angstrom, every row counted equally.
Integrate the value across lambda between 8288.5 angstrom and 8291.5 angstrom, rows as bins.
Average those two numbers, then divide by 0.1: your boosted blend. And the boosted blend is 115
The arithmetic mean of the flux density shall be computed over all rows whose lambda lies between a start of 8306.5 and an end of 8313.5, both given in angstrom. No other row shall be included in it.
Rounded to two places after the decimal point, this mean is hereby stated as 7.44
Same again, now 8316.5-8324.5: 6.67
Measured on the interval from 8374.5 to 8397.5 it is 6.83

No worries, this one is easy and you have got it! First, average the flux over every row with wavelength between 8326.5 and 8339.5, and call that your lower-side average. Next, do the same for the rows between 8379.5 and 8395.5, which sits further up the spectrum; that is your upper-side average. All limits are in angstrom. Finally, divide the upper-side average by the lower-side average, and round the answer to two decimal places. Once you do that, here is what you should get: 1.04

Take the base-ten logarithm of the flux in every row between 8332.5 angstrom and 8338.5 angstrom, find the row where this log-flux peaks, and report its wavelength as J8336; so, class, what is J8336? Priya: 8336.0 angstrom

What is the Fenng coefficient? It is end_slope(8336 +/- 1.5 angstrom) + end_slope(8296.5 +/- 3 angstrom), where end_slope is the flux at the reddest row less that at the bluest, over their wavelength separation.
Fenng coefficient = 0.2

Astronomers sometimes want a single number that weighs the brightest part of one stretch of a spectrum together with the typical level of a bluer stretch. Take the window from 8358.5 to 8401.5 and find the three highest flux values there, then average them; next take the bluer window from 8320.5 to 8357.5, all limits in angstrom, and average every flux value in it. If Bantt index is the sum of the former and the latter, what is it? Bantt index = 15.5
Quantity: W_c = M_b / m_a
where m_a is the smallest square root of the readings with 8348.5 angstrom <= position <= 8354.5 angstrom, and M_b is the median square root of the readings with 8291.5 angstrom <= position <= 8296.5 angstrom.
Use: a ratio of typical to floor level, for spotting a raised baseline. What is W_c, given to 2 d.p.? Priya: 1.12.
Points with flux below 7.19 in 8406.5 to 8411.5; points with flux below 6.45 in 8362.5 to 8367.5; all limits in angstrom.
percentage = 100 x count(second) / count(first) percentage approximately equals 20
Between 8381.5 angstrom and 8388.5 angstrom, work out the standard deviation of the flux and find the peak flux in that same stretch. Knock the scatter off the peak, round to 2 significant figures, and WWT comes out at 7.3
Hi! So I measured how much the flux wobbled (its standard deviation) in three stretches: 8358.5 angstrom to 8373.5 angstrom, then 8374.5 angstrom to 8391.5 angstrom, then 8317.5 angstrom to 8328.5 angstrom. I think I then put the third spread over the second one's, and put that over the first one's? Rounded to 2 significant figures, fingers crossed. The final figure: 1.3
